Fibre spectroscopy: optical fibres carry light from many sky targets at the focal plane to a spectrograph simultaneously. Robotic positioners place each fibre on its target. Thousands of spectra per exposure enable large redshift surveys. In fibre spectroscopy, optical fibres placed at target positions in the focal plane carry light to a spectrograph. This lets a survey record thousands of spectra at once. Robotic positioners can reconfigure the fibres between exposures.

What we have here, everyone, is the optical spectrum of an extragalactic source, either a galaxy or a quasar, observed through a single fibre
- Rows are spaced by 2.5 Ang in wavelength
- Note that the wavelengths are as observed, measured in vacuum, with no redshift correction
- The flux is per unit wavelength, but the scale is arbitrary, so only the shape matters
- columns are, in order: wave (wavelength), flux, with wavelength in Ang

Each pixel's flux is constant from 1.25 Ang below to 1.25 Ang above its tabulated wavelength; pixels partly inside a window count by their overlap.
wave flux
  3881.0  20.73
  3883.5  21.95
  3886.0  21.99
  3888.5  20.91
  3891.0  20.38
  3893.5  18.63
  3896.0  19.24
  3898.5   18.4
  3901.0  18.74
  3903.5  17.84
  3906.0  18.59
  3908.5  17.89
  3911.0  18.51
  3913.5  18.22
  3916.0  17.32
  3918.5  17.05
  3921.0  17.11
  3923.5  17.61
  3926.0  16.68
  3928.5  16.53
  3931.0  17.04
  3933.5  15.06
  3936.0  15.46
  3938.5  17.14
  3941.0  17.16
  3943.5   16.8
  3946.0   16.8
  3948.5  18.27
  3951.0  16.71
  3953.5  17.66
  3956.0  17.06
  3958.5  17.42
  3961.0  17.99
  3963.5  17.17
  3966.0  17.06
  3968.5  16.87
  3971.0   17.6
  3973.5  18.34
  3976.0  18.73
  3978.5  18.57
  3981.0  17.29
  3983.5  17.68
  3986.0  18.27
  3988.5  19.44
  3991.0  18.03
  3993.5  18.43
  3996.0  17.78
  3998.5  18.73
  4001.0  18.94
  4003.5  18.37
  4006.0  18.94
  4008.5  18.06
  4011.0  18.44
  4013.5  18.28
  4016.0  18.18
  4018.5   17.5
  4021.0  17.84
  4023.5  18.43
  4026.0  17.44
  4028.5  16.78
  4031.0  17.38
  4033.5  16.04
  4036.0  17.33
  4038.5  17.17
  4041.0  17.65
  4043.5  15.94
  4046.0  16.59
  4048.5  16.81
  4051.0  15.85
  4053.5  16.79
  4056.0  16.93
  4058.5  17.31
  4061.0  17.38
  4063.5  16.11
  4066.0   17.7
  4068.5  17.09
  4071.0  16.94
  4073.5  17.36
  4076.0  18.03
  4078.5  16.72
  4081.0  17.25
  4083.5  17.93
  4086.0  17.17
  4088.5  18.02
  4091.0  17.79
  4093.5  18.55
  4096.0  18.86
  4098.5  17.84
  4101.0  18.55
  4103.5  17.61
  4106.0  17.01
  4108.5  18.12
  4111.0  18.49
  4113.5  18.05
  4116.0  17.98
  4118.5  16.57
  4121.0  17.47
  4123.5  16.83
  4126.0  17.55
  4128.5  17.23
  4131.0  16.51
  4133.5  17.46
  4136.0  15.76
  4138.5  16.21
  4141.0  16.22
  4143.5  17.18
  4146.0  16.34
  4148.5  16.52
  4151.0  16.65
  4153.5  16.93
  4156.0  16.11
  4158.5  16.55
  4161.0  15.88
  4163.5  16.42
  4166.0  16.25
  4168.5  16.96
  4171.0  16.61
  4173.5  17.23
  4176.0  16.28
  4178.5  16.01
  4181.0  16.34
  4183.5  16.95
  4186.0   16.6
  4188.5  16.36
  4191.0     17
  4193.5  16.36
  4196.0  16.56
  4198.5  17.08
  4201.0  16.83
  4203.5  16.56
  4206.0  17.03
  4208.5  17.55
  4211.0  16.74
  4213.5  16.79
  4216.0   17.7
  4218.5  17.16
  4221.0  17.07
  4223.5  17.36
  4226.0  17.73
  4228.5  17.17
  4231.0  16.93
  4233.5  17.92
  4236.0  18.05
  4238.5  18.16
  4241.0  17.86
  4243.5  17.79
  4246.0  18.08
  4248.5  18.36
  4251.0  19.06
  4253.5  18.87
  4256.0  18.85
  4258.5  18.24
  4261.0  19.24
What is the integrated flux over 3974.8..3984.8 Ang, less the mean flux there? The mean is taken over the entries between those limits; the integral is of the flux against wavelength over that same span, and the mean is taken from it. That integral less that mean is 163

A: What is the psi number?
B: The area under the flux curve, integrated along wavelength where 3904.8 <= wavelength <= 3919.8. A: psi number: 269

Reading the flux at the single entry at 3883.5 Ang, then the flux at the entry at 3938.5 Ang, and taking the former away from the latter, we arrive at -4.8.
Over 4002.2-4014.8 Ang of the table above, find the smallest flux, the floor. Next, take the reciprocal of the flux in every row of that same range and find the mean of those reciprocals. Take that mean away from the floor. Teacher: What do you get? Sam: 18.0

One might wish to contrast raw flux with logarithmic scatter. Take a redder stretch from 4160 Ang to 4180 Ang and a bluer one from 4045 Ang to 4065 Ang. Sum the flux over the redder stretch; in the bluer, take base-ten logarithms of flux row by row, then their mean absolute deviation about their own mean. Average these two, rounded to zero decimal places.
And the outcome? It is 66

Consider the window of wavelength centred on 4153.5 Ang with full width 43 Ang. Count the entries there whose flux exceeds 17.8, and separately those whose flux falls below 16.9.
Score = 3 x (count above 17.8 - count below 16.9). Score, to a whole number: -36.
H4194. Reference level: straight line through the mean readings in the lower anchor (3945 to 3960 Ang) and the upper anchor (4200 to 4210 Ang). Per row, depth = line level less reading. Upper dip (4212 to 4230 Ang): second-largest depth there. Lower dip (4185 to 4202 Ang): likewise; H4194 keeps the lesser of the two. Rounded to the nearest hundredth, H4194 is -0.10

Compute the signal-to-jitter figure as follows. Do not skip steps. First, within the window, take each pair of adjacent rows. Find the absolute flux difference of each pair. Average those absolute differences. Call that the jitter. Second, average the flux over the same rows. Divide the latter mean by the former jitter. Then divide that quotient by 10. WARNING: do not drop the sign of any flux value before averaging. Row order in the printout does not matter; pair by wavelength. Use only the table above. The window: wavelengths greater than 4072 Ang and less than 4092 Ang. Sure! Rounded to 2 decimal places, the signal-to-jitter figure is 2.44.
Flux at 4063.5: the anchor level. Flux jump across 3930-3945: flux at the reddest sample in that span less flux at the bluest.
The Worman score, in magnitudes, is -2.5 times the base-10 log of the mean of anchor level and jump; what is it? -2.25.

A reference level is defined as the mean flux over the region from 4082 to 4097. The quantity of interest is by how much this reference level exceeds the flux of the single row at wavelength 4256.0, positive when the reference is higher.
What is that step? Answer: -0.8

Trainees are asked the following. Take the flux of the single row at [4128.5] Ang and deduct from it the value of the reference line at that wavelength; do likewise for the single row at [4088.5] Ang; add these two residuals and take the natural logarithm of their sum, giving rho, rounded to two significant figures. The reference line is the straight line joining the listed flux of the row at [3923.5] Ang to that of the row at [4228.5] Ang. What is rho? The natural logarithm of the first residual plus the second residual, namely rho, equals -0.57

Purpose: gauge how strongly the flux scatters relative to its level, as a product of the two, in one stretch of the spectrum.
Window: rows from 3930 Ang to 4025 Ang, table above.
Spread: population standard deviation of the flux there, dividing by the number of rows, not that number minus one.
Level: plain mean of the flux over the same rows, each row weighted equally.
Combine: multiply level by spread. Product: 15.9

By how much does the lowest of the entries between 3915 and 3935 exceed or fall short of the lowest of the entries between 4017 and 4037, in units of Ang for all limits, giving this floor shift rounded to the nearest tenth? -1.0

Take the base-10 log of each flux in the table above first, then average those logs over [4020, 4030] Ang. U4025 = 1.246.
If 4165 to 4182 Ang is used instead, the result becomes 1.218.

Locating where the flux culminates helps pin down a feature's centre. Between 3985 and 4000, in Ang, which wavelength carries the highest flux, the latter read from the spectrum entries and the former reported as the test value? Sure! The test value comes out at 3988.5 Ang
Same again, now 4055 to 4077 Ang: 4076.0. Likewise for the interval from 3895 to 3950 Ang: 3896.0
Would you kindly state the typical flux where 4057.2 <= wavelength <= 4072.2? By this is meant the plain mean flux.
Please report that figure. 17.1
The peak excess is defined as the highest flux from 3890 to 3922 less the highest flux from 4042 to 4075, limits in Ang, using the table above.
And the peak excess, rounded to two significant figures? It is 2.7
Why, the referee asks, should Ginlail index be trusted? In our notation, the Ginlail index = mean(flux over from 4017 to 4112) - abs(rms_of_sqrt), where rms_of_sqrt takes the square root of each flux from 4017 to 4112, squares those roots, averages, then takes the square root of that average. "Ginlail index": 13.2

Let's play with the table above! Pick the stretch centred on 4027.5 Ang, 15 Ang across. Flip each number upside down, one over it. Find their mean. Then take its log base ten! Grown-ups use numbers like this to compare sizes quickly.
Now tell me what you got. -1.24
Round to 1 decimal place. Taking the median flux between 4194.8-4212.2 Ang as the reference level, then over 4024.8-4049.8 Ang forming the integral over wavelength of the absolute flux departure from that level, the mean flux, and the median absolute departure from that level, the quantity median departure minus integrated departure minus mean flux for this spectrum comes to -28.4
